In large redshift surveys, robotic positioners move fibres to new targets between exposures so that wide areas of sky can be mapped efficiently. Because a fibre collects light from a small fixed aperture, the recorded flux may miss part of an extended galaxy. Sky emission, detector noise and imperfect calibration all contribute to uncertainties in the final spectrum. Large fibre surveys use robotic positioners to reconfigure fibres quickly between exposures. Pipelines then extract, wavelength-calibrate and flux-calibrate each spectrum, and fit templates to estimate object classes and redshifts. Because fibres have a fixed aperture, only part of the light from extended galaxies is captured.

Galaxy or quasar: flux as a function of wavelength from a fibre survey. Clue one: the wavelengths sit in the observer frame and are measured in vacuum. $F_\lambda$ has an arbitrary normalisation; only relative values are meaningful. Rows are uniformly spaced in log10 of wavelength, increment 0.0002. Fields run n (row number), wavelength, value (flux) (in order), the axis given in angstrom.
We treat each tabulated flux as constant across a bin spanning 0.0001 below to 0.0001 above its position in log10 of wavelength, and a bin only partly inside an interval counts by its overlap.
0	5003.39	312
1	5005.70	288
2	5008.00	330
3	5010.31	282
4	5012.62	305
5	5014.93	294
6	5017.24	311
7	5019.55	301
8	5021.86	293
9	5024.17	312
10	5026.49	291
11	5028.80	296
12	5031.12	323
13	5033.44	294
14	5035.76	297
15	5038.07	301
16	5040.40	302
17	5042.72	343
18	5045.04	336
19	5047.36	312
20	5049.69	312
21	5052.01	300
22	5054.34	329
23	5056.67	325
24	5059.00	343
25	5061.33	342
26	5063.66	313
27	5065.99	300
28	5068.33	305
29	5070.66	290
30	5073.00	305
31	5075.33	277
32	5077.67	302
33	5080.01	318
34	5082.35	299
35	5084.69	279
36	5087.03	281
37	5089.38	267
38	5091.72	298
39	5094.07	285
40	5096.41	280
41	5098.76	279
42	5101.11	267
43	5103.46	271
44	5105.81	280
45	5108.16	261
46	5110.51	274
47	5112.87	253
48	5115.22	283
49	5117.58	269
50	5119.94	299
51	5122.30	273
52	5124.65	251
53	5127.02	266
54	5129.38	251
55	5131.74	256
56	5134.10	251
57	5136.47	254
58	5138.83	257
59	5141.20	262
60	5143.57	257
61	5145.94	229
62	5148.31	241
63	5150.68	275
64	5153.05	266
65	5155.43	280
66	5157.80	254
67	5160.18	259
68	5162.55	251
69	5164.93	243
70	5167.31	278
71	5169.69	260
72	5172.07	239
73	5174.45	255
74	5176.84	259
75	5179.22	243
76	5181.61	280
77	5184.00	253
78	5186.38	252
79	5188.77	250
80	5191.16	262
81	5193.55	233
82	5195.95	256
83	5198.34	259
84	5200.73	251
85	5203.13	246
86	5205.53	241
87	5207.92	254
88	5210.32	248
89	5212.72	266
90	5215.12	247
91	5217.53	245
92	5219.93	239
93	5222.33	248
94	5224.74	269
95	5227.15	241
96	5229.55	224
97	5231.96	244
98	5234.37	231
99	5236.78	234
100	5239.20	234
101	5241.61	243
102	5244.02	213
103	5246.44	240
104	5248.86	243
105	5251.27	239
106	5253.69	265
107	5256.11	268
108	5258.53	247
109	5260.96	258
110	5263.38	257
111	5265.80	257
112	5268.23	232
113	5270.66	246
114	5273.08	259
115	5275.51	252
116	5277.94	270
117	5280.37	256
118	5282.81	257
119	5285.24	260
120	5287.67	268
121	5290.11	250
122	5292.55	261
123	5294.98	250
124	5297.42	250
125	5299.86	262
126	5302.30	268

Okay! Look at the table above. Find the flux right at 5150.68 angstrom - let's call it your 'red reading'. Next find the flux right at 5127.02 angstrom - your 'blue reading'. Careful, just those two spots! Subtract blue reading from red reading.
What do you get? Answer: 9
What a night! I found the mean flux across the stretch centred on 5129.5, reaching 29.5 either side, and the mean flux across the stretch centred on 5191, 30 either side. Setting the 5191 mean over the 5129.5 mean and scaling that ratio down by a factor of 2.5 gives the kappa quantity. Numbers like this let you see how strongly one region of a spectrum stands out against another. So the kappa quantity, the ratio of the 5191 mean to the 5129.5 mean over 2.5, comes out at 0.38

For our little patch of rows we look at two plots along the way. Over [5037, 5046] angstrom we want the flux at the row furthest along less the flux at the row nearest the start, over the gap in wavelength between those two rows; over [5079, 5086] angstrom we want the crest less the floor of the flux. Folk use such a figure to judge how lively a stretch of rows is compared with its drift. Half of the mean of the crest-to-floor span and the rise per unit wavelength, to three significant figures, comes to 11.0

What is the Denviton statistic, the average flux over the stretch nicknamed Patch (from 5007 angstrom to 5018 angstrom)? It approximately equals 304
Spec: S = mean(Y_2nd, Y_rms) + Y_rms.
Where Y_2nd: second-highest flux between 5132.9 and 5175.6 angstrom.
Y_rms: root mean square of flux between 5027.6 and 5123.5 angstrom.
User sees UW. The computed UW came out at 585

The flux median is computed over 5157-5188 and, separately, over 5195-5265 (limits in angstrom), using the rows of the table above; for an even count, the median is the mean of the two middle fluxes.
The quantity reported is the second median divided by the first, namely 0.97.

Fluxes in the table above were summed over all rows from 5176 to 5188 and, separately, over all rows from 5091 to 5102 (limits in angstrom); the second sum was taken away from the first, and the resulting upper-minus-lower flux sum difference -122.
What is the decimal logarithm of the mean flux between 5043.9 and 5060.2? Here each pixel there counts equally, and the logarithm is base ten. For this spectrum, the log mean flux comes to 2.51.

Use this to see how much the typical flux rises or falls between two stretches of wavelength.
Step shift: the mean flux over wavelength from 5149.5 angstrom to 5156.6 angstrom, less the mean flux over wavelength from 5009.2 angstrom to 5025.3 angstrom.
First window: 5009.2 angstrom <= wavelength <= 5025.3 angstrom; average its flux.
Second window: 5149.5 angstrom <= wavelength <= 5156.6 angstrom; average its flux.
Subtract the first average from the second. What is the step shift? -26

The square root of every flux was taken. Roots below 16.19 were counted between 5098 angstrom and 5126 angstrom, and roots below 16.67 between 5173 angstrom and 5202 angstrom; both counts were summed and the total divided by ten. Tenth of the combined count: 1.4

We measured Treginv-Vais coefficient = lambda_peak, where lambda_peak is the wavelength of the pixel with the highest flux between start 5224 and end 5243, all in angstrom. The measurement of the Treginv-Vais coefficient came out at 5224.74 angstrom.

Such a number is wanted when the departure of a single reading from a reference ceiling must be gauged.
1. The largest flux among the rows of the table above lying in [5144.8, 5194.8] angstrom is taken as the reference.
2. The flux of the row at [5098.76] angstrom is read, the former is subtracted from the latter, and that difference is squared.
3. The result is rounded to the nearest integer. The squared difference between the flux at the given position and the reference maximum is 1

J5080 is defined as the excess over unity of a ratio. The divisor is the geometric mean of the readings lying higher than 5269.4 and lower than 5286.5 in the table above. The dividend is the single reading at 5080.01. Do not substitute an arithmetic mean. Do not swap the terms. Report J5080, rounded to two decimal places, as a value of 0.24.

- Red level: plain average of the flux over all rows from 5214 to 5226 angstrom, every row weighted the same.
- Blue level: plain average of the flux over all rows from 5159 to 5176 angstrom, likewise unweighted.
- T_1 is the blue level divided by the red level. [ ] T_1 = 1.02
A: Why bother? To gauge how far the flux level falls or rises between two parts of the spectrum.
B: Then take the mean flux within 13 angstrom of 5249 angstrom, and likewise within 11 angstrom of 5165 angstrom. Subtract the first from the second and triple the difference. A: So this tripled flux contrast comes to 41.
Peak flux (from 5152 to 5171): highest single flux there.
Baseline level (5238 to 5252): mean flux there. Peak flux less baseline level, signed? 45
